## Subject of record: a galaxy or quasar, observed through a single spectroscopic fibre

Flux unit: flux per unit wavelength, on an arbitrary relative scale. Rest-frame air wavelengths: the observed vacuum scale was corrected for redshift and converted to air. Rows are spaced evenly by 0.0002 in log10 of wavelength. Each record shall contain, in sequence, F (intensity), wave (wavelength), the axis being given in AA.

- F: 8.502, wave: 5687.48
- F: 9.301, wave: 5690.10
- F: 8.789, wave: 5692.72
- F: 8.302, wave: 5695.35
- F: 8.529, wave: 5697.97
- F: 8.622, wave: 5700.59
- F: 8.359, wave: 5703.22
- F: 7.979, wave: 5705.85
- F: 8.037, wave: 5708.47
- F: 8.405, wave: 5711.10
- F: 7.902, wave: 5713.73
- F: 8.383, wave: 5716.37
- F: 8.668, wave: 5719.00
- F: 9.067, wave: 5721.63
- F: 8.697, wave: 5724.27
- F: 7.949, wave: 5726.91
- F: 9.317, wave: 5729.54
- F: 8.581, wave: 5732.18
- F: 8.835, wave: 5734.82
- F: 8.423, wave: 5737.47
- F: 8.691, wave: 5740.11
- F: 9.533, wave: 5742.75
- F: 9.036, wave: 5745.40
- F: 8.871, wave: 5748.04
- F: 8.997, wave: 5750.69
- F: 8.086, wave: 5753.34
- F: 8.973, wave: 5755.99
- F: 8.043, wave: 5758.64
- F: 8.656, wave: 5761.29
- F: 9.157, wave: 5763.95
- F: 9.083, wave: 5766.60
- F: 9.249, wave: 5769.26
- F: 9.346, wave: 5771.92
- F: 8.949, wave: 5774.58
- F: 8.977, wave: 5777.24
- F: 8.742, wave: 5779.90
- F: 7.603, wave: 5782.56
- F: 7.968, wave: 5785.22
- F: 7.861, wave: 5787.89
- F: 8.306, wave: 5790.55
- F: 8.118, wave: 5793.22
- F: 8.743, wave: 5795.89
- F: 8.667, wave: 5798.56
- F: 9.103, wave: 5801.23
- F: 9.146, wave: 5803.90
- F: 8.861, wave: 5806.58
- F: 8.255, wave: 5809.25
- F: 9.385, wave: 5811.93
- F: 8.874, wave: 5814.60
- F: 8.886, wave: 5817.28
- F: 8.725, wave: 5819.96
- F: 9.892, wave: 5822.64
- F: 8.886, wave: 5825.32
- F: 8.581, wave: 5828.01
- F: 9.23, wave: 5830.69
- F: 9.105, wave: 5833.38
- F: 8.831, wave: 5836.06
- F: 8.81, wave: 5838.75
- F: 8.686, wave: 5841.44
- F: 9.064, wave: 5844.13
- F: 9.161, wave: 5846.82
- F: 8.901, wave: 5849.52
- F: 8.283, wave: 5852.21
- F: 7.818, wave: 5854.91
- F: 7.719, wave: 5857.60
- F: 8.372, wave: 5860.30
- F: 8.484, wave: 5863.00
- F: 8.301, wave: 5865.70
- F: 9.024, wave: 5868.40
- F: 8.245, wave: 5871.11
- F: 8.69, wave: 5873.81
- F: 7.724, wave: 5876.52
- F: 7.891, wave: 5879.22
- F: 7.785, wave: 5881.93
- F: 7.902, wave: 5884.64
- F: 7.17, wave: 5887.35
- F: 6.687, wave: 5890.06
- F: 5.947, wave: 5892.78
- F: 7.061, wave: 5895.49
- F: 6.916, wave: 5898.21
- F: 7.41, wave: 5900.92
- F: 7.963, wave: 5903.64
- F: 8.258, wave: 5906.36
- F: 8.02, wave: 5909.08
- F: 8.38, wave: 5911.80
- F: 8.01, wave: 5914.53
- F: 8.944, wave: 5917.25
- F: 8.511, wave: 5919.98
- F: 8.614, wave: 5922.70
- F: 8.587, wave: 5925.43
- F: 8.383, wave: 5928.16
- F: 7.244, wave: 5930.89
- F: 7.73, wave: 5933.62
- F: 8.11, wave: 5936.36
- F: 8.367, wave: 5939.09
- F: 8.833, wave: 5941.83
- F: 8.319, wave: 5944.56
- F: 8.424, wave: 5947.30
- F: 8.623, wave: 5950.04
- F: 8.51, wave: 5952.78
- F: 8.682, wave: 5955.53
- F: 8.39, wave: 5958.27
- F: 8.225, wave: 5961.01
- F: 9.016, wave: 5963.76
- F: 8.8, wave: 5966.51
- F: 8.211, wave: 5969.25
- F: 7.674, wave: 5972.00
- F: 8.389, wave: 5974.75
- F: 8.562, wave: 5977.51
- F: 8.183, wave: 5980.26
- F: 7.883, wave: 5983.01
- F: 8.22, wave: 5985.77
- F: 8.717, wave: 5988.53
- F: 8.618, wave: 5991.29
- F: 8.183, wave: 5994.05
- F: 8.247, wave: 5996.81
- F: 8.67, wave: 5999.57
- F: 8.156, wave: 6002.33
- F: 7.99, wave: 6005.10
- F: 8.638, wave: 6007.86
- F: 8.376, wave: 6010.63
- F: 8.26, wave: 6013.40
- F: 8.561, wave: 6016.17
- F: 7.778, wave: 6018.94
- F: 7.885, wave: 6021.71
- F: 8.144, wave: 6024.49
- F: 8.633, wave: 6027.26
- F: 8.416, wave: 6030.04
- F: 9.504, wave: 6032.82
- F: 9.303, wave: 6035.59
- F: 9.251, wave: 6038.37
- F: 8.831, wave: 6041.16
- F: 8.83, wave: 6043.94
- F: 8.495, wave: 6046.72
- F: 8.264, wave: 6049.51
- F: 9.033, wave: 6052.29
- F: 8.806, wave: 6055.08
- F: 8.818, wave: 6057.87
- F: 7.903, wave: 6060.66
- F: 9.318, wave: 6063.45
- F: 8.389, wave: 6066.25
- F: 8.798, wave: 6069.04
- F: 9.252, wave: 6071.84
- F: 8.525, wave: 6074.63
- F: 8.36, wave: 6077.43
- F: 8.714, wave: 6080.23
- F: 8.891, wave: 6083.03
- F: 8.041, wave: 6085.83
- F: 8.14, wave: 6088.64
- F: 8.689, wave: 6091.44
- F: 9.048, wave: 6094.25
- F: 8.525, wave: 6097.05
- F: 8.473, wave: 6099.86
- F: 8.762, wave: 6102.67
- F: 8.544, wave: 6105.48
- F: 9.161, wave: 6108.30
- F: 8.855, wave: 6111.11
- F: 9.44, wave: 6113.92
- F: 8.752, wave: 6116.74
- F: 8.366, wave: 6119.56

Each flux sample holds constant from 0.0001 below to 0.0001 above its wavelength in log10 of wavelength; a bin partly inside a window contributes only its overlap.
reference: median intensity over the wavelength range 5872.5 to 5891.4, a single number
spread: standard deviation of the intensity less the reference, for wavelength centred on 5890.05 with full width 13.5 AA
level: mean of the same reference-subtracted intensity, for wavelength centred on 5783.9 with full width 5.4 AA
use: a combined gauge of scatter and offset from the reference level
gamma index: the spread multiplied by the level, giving 0.00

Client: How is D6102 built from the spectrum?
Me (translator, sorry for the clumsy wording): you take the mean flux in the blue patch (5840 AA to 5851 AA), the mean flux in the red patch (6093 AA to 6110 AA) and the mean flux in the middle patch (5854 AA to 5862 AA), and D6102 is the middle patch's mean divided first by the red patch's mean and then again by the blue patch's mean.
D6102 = 0.102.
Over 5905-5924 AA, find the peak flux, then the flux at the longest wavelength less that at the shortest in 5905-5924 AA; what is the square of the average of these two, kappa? 22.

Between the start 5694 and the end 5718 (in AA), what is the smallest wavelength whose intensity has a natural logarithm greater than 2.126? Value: 5697.97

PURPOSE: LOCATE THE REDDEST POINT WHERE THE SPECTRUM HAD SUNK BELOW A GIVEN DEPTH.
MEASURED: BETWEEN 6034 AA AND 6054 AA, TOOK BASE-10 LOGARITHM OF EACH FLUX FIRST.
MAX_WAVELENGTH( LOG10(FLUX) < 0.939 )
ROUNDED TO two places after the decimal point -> 6049.51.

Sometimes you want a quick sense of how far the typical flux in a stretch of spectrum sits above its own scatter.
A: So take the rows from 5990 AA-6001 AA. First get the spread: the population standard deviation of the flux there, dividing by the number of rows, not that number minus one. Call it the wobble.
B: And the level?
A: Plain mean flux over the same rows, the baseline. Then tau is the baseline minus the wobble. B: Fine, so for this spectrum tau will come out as 8.2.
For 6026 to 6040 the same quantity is 8.6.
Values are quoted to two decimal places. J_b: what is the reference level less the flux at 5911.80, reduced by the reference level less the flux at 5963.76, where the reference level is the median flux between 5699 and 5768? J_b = 0.64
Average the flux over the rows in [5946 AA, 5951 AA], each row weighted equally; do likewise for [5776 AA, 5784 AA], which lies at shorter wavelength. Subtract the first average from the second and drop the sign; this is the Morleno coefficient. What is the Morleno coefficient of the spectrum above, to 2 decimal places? 0.08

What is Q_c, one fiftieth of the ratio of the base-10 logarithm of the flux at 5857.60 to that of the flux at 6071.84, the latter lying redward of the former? 0.0184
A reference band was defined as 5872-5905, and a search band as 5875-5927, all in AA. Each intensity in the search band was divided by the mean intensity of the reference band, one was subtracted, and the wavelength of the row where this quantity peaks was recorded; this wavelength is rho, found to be 5917.25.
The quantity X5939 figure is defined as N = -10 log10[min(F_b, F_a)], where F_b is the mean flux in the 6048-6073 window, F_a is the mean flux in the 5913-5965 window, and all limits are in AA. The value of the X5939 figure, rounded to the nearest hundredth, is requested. -9.24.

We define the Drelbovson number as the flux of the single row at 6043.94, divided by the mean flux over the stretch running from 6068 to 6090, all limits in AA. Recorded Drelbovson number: 1.03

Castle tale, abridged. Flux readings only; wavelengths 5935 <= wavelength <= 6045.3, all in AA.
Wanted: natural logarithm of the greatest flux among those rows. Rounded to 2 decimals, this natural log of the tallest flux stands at 2.25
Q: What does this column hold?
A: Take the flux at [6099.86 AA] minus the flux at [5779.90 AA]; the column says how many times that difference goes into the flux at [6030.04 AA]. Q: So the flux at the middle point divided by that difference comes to -31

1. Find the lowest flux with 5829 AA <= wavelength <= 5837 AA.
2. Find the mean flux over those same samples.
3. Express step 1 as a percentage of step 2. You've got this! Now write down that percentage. 97.5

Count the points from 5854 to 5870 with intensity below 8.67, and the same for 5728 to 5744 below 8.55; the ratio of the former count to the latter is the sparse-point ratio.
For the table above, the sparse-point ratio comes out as 5.0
